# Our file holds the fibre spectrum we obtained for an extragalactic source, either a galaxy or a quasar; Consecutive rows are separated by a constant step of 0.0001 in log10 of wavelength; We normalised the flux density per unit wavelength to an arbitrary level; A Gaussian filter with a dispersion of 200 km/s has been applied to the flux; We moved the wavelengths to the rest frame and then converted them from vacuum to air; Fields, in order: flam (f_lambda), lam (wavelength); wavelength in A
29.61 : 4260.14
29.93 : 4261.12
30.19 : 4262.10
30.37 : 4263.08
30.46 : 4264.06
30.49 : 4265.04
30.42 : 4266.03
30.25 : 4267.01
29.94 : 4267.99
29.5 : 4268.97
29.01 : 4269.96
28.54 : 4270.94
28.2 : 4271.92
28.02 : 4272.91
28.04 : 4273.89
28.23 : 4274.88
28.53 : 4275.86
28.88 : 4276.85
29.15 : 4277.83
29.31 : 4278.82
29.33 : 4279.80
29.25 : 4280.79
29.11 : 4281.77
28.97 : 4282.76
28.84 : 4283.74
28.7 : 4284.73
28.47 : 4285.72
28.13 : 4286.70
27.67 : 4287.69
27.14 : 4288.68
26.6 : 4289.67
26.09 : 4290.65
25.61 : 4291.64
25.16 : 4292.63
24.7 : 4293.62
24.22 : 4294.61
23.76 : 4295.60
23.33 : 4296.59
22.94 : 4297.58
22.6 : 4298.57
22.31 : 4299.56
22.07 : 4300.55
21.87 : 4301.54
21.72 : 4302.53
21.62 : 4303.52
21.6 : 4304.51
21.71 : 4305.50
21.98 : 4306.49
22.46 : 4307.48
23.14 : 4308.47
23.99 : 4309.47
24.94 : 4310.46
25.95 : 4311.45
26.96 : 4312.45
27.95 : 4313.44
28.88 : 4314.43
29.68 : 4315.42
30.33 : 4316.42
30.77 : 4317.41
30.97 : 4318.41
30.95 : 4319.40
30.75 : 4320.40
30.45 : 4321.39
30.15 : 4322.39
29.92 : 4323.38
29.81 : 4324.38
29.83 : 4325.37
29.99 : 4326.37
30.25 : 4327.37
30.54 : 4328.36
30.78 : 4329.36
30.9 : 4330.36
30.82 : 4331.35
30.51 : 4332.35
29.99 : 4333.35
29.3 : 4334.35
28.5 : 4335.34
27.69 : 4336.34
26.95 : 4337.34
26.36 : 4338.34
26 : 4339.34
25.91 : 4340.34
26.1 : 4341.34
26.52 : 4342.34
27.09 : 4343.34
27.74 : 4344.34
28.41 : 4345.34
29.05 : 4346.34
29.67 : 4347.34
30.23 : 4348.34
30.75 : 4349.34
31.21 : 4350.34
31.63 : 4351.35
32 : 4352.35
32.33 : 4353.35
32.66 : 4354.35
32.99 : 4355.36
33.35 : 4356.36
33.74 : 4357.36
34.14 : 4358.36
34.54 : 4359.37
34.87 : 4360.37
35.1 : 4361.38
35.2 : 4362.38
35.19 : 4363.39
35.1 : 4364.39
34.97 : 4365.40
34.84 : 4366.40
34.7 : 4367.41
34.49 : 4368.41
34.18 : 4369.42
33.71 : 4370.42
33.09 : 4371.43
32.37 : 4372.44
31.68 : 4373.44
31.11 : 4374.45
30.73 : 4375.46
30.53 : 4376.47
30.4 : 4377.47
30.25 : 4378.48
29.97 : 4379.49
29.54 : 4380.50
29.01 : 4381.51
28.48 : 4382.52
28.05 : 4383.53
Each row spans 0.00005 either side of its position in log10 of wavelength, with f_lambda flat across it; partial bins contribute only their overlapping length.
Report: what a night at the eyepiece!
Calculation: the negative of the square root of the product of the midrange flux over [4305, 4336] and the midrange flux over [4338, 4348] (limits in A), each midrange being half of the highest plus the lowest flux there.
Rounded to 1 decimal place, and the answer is -27.1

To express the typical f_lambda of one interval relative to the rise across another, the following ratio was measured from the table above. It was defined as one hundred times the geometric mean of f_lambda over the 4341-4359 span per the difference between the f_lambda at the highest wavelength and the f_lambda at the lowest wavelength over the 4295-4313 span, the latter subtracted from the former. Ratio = 951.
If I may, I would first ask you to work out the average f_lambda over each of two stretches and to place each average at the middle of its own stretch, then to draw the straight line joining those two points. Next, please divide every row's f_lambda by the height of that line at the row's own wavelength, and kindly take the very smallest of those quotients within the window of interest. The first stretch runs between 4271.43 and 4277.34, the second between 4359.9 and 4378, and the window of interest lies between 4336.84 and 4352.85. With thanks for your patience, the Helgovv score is 0.81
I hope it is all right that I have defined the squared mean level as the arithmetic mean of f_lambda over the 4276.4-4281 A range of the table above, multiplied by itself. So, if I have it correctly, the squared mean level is 852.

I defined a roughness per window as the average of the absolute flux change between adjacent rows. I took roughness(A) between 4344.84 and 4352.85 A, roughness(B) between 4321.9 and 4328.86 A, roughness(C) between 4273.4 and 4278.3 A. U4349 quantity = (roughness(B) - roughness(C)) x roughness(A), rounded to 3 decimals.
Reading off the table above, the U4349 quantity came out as -0.051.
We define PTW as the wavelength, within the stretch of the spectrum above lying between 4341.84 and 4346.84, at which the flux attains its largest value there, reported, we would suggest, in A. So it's 4346.34 A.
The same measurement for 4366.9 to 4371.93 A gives 4367.41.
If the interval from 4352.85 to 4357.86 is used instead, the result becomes 4357.36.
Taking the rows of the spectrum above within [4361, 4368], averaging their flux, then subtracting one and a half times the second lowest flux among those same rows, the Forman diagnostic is -17.2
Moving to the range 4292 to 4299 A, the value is -10.6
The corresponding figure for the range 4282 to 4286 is -14.3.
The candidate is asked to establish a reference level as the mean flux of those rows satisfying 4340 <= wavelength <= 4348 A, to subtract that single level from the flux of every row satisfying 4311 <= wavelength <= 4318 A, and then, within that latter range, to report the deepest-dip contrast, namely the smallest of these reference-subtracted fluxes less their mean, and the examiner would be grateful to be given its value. -2.7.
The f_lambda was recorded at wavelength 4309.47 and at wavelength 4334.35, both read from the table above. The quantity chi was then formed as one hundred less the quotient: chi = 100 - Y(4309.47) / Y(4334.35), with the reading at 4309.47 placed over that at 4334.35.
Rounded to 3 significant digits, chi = 99.2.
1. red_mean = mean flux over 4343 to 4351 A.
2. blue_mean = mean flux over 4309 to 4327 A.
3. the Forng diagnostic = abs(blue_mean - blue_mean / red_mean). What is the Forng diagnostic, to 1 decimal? 28.0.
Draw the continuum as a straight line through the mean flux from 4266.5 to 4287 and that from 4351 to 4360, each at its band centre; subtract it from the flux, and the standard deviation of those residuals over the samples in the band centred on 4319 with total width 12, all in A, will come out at 0.8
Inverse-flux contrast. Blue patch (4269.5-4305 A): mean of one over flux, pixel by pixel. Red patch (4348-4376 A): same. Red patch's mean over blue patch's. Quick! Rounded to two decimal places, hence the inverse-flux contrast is 0.78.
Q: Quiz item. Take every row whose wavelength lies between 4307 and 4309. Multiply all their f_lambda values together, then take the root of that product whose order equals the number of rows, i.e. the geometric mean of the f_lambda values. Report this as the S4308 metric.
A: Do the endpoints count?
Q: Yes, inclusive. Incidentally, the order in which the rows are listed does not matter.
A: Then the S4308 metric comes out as 23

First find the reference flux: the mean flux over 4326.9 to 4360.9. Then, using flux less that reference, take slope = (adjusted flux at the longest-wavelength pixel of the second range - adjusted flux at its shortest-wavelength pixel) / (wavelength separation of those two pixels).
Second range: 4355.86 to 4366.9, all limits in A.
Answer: 0.1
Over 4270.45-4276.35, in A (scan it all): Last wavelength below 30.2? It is 4275.86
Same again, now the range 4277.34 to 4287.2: 4286.70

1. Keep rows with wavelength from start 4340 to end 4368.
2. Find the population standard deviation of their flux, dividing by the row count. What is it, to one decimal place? 3.1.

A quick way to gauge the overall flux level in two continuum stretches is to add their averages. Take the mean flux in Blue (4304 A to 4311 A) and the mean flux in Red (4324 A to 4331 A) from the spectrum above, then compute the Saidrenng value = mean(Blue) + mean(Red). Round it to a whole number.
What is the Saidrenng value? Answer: 53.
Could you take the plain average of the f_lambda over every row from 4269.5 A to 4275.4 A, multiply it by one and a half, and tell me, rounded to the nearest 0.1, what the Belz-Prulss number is 42.5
